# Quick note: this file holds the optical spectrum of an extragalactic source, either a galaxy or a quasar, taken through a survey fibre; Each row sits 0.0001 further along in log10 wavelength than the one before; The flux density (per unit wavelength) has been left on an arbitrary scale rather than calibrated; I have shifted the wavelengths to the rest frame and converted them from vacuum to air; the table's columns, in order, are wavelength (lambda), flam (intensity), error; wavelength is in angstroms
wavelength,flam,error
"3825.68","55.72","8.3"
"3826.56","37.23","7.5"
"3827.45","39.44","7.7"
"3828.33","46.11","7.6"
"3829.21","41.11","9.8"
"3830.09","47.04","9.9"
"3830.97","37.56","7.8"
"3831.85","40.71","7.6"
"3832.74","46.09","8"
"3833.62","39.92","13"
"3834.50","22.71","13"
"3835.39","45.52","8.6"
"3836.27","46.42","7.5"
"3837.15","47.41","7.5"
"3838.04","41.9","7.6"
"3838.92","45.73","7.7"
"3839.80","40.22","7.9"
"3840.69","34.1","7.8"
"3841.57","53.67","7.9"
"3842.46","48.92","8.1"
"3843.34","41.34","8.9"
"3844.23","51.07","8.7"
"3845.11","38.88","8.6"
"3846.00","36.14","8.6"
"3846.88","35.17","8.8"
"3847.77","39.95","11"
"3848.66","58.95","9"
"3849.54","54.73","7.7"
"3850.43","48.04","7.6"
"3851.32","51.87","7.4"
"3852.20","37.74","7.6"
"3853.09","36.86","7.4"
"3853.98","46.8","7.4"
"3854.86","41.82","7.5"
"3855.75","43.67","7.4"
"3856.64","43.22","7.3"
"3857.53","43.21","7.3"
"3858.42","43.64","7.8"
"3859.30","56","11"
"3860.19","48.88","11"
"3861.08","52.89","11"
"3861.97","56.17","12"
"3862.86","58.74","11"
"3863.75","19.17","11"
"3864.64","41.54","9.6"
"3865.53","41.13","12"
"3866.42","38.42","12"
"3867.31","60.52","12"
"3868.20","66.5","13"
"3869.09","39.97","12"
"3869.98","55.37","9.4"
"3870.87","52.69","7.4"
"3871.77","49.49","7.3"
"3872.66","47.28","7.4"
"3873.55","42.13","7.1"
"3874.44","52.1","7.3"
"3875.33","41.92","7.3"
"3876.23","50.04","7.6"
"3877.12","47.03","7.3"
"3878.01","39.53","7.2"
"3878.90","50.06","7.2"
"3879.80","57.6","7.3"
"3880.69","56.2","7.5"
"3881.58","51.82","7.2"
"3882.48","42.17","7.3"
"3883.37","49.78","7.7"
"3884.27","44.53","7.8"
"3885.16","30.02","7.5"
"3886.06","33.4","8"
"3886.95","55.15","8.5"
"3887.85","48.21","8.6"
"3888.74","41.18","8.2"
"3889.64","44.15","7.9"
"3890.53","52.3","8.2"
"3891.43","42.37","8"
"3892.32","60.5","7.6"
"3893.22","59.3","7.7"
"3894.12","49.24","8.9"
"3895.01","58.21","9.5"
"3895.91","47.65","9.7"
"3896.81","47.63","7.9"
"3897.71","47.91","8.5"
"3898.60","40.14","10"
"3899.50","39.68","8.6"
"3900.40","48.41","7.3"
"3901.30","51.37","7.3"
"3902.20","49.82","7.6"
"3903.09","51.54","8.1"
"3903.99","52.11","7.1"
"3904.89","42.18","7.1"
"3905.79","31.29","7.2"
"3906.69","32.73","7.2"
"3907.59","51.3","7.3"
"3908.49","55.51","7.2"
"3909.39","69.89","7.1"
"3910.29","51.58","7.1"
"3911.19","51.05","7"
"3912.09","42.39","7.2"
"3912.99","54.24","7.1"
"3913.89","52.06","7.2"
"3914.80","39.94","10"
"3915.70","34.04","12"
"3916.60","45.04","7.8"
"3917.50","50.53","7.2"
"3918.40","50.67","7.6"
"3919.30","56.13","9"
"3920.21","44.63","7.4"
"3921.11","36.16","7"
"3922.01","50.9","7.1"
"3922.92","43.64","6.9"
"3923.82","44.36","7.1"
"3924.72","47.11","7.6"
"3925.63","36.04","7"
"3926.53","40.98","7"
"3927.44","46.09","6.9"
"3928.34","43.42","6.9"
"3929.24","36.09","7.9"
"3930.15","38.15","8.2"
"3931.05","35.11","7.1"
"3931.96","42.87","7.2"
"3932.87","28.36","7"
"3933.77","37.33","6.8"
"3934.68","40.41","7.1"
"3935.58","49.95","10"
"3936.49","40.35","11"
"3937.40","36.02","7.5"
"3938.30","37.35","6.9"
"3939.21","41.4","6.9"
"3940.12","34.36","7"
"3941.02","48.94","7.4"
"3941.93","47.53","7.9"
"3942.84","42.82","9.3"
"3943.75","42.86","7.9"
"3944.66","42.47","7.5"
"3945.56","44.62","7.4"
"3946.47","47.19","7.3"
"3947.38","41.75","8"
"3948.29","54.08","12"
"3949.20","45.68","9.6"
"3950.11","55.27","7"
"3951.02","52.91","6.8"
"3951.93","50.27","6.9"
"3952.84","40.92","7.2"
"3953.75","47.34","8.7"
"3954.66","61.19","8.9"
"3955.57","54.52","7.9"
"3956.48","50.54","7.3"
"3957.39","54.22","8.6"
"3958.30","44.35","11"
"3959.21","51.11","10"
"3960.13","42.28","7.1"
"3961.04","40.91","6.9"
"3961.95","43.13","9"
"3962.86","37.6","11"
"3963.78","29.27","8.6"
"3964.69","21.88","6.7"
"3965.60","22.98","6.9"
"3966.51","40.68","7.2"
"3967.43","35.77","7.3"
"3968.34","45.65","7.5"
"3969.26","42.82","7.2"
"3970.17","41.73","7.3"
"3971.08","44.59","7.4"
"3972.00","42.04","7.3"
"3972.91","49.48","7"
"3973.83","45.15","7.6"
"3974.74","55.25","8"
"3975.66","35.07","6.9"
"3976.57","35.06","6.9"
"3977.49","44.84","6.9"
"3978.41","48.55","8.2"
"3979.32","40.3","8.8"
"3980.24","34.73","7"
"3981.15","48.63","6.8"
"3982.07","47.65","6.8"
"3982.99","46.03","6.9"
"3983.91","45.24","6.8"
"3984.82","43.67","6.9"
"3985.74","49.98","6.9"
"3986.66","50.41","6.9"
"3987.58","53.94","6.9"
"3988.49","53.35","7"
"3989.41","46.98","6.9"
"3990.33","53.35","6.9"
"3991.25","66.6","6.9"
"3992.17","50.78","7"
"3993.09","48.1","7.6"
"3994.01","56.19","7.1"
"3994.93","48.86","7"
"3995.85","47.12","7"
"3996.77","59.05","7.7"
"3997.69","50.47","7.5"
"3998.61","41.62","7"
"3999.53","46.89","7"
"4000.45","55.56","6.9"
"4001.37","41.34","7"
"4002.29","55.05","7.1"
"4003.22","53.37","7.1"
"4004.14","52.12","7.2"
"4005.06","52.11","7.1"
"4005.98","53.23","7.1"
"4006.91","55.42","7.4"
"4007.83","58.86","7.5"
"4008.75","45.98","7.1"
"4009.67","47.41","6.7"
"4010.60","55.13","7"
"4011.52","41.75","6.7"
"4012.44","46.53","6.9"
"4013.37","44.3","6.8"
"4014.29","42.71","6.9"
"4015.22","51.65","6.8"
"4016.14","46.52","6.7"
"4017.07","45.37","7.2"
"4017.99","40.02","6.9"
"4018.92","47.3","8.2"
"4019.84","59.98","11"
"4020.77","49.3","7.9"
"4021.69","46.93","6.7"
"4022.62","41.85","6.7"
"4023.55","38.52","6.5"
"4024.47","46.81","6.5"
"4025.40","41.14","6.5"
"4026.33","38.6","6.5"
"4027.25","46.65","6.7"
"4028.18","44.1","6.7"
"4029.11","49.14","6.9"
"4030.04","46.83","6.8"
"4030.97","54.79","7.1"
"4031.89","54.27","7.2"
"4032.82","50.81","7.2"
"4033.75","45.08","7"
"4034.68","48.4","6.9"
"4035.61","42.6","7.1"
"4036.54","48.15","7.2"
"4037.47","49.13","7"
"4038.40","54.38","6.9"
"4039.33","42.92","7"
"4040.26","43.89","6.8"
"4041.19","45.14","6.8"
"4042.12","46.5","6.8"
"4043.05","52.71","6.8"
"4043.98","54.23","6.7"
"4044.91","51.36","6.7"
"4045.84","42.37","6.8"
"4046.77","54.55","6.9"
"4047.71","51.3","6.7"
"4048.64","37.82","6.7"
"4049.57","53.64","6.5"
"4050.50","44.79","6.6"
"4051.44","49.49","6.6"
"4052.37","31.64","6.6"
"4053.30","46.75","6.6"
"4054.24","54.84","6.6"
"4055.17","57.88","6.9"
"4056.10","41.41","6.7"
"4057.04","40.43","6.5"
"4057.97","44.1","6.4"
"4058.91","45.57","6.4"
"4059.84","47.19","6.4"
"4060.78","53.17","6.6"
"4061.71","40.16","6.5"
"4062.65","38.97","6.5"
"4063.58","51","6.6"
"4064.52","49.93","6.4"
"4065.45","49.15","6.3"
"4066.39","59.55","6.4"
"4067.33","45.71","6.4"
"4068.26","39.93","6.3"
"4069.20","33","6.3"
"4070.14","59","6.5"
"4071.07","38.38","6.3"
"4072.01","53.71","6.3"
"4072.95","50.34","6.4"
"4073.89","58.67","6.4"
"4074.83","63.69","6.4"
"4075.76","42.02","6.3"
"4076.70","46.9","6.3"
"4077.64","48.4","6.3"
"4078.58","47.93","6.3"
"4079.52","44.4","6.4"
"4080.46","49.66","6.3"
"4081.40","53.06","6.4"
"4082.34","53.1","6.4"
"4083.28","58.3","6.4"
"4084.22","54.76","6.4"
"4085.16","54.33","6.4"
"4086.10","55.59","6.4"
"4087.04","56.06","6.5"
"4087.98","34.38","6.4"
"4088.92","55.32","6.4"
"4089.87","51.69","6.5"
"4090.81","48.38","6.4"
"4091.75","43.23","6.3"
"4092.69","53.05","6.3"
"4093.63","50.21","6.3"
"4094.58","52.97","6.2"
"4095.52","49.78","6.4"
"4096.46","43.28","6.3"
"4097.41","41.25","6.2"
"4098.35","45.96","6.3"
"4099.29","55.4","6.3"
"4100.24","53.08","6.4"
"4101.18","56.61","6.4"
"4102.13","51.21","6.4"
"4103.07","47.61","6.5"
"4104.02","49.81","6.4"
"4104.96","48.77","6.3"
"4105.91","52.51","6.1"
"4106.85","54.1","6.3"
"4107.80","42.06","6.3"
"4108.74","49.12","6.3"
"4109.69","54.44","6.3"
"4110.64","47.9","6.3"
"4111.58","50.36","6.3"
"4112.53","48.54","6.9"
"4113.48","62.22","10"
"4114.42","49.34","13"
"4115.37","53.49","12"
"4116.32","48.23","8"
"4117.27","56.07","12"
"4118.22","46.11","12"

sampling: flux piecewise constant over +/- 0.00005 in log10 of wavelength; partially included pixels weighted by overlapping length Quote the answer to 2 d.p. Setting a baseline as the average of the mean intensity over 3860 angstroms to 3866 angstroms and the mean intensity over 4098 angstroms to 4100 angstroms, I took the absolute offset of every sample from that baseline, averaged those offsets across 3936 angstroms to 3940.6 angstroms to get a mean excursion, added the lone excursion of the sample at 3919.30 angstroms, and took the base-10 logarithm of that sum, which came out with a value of 1.26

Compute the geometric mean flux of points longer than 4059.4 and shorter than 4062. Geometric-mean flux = 46.5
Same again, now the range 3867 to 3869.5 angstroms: 54.4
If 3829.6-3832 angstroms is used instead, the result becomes 41.6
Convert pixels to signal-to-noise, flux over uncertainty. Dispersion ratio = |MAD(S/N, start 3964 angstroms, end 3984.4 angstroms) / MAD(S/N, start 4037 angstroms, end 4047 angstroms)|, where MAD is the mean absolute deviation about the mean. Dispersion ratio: 1.27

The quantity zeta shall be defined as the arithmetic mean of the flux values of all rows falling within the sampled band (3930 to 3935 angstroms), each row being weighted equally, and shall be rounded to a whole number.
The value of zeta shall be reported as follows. 37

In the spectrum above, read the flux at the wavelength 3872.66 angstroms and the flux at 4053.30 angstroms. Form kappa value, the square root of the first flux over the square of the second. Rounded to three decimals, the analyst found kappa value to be 0.147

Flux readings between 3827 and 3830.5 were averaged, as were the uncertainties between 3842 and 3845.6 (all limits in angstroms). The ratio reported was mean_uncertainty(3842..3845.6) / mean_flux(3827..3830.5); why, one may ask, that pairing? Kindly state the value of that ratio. 0.20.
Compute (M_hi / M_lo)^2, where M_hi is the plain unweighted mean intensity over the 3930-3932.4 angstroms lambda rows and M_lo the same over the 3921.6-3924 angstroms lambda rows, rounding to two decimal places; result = 0.70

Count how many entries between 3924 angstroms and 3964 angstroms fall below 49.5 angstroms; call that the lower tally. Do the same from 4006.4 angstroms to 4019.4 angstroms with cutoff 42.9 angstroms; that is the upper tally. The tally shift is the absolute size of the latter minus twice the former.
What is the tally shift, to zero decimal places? 65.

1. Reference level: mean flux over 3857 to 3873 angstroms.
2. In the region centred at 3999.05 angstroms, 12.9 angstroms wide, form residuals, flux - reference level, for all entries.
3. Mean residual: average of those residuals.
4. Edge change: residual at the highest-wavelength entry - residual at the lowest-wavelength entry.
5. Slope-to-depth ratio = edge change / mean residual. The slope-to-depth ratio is 2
